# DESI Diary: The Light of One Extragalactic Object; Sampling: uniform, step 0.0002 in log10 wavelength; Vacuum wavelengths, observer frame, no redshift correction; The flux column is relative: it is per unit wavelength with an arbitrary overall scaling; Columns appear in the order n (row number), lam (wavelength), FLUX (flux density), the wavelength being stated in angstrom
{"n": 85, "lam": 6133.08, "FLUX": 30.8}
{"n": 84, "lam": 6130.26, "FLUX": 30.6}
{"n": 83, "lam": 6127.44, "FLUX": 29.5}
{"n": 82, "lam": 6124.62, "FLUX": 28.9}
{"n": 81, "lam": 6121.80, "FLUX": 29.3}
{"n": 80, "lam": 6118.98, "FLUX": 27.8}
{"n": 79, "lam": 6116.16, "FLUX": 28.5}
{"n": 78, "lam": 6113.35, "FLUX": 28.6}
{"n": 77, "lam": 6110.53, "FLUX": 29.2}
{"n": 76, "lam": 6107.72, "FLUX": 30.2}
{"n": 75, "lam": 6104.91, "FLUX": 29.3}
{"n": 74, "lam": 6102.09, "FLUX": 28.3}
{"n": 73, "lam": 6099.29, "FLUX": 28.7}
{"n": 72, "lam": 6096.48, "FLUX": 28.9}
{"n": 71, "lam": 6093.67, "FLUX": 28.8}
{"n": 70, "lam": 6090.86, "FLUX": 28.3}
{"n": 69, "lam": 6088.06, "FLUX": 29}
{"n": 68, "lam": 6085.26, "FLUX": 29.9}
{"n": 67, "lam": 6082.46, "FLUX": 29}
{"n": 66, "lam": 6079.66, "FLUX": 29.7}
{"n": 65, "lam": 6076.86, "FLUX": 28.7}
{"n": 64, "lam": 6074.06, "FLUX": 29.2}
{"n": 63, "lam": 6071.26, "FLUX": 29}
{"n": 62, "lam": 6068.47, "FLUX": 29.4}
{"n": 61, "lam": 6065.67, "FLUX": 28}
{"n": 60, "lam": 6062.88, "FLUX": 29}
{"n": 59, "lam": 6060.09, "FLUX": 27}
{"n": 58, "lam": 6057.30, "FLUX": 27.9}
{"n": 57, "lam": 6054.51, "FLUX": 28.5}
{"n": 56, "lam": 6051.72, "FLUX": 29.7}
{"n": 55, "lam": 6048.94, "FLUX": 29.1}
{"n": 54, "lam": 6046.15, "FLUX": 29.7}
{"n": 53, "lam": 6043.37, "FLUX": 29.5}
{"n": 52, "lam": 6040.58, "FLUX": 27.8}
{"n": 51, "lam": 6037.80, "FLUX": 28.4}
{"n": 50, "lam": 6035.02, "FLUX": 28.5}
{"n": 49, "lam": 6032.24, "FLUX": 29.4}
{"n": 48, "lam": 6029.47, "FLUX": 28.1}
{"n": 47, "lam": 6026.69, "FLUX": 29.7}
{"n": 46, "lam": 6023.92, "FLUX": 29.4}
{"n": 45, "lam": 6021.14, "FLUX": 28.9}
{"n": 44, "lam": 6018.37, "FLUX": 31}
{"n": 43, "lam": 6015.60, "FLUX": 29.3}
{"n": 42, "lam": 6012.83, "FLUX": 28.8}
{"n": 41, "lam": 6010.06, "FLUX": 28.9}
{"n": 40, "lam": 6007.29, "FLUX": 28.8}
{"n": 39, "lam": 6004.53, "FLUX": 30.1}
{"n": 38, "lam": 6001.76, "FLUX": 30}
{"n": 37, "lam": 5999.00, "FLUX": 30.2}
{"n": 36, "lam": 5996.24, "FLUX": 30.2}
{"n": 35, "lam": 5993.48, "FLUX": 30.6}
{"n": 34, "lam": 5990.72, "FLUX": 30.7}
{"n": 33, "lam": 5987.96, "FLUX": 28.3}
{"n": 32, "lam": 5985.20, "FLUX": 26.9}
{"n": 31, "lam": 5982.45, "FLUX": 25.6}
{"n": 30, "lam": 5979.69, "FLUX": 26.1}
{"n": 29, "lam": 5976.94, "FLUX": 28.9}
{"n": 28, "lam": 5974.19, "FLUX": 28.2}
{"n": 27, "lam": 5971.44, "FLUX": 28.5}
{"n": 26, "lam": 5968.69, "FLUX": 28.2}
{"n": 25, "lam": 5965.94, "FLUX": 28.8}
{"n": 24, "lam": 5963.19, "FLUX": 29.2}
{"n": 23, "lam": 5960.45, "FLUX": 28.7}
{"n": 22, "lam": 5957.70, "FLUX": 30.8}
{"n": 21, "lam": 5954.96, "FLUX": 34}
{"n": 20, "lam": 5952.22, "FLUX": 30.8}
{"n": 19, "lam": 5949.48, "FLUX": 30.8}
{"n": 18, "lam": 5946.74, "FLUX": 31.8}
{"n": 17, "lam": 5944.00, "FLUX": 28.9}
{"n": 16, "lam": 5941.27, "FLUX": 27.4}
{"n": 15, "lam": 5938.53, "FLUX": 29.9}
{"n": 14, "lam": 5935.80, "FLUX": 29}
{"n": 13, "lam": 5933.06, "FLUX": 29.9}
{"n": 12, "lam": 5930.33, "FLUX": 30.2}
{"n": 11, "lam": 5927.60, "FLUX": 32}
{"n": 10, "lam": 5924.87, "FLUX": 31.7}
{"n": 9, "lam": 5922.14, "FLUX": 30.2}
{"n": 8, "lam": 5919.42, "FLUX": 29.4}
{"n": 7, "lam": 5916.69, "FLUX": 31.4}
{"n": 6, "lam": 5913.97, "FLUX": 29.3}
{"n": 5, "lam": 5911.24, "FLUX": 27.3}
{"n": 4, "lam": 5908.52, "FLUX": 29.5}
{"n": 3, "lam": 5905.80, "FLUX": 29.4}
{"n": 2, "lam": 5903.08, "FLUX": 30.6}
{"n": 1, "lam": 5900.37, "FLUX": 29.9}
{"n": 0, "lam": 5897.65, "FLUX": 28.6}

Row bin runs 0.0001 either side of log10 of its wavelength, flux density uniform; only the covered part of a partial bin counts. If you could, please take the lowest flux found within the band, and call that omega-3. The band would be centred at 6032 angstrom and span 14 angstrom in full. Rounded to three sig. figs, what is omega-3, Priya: 28.1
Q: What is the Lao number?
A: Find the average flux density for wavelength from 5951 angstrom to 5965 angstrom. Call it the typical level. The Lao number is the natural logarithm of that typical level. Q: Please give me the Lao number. 3.42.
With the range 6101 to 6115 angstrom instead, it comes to 3.37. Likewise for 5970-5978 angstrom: 3.35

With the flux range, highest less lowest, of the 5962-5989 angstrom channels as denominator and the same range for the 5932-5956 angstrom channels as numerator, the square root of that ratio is 1.4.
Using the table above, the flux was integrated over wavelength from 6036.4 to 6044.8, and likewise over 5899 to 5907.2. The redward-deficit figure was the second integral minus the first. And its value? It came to 6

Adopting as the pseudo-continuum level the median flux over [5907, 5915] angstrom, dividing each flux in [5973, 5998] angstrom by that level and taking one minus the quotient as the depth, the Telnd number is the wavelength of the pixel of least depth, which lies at 5990.72 angstrom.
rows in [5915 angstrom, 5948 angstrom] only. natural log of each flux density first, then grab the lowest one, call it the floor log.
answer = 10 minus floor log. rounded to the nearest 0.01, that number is 6.69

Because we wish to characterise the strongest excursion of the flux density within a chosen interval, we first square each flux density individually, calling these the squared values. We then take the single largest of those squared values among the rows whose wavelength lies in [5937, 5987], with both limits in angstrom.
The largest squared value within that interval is 1156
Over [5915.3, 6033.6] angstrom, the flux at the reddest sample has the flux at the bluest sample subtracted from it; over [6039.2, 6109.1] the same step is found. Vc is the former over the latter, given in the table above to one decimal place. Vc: -0.8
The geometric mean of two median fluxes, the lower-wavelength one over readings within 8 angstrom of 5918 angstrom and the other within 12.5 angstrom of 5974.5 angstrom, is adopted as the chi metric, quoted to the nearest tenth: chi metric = 29.0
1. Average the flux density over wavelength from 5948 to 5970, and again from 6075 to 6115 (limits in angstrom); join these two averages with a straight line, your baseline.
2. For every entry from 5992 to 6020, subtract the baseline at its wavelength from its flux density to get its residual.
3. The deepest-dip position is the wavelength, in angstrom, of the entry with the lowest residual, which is 6007.29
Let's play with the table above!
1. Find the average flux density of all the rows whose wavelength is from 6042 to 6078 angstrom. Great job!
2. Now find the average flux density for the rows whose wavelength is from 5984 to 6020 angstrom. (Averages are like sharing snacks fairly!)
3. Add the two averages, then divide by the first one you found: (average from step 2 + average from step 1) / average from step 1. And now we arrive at 2.02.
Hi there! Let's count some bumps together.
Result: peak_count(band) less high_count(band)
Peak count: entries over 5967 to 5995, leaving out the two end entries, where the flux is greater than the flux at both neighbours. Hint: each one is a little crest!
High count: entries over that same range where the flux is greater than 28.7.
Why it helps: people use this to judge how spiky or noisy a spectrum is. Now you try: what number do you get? 0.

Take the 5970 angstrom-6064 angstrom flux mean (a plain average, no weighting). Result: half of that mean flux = 14.4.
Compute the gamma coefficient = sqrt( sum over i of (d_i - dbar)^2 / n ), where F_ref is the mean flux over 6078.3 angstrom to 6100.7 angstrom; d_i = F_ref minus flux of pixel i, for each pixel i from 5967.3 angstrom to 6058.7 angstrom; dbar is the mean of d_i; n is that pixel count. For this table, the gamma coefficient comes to 1.2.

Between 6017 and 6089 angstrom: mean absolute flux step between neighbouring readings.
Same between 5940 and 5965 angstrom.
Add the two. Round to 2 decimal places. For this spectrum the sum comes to 2.69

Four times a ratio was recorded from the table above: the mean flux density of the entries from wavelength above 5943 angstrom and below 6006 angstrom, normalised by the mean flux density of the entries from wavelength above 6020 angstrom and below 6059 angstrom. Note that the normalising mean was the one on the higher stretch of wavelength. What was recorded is 4.07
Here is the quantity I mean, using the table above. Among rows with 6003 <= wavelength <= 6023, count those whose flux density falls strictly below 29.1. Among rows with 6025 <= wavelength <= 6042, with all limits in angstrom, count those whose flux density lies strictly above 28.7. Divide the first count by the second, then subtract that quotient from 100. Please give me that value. 98.0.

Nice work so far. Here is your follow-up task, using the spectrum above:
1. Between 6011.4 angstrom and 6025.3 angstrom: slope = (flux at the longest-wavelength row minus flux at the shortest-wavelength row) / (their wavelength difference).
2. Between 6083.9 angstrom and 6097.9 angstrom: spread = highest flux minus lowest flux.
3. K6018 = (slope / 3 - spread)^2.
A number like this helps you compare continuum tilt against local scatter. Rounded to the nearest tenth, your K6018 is 2.5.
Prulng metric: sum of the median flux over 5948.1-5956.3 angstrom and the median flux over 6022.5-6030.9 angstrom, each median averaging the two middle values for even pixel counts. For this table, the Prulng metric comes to 60.2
